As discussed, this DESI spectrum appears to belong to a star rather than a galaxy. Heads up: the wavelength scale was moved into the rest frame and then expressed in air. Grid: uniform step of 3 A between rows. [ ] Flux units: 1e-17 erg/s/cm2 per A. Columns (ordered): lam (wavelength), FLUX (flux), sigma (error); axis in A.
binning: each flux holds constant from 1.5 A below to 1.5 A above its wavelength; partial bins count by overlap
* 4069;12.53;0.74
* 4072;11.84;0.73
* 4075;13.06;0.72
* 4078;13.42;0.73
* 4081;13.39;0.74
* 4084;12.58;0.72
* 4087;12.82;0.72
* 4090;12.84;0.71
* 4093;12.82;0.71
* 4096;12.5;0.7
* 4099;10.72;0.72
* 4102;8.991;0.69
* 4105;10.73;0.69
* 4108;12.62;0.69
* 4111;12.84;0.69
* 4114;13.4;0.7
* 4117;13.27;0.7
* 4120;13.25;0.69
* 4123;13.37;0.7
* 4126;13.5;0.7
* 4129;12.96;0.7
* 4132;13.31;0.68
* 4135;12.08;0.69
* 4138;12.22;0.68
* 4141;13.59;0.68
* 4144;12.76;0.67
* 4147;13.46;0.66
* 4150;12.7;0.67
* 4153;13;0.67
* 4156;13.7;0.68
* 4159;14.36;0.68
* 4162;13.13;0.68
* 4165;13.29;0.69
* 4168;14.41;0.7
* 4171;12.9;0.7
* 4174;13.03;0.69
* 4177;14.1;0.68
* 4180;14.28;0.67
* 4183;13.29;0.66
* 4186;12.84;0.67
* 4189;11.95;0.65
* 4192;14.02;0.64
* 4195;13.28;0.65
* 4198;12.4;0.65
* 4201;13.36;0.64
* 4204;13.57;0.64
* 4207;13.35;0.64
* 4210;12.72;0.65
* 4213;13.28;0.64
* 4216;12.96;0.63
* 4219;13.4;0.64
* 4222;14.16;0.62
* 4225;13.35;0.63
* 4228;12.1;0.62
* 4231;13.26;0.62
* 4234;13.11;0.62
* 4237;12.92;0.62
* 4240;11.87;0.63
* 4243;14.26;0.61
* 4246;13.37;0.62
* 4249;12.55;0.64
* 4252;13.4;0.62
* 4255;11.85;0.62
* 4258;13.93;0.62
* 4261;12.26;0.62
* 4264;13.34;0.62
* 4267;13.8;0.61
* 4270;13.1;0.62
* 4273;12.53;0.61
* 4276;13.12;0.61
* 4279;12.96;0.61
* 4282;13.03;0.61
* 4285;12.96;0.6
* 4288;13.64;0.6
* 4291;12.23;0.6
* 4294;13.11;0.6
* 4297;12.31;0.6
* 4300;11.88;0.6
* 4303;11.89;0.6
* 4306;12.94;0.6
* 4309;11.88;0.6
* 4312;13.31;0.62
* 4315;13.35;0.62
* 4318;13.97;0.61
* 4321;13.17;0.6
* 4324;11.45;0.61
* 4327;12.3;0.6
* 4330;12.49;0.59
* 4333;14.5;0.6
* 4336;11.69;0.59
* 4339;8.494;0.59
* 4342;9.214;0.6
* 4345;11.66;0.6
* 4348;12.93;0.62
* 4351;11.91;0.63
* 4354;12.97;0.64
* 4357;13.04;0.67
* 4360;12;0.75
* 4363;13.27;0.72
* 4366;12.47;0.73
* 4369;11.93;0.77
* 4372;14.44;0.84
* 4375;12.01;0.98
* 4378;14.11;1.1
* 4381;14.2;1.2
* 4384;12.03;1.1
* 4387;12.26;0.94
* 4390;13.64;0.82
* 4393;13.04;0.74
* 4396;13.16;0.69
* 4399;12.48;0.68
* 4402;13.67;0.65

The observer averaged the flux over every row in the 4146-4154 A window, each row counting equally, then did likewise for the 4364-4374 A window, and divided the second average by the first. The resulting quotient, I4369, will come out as 0.99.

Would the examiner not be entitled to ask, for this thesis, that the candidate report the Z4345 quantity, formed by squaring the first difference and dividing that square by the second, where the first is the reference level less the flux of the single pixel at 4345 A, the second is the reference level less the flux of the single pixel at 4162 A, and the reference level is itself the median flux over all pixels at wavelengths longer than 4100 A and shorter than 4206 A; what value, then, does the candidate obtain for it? 18.5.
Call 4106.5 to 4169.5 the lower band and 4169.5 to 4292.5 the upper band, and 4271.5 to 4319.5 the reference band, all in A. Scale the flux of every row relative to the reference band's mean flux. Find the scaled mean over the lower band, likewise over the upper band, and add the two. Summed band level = 2.05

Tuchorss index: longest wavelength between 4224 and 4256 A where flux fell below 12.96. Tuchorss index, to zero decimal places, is 4255 A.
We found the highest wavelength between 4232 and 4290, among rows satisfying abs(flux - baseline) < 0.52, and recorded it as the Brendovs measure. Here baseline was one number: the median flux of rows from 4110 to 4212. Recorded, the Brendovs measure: 4288 A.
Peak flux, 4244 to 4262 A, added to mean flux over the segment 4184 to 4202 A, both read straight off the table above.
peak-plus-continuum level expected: 26.9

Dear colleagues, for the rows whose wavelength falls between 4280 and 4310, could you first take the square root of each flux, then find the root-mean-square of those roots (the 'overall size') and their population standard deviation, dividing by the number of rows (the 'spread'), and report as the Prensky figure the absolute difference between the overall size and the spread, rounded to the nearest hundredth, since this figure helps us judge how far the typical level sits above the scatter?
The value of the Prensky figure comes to 3.46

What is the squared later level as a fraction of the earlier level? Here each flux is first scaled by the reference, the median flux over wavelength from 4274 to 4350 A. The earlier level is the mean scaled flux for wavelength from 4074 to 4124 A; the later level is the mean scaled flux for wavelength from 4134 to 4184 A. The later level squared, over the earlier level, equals 1.10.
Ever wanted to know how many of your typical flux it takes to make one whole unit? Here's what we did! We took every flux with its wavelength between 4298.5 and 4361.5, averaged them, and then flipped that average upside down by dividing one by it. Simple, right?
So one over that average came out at 0.0817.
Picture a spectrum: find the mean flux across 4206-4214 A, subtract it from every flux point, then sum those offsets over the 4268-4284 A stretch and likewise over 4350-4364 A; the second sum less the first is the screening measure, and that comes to -2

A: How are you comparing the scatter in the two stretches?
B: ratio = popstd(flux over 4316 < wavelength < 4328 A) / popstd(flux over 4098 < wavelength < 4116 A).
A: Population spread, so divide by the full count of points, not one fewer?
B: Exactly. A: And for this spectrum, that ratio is 0.61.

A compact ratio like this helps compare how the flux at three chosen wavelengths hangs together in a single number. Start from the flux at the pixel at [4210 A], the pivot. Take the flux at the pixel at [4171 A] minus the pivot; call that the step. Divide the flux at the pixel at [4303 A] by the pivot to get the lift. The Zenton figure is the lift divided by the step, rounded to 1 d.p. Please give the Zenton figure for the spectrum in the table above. 5.2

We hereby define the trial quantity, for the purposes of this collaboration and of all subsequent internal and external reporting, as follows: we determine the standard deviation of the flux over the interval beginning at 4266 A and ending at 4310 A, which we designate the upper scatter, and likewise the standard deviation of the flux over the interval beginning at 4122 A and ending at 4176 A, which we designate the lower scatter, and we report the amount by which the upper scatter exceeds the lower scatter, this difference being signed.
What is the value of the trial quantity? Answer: 0.00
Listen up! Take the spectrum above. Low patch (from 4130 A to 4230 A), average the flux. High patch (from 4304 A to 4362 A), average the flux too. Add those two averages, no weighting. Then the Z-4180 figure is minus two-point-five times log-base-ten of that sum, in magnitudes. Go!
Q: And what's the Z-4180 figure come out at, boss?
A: -3.52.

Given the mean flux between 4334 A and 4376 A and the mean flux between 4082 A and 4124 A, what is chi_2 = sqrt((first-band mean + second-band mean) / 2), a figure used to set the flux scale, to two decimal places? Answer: 3.49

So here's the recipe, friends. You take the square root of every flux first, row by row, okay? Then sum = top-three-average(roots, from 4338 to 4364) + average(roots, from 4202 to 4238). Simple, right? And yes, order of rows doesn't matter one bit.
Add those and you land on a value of 7.25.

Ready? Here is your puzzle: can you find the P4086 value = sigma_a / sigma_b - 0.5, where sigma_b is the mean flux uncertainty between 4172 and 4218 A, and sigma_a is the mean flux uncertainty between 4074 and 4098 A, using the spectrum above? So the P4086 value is 0.600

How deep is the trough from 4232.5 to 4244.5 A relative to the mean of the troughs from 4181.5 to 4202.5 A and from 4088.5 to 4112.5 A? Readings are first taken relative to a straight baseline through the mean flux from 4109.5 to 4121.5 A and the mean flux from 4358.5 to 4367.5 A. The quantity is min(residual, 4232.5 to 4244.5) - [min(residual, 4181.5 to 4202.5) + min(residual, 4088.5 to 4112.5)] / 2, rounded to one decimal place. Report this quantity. 1.6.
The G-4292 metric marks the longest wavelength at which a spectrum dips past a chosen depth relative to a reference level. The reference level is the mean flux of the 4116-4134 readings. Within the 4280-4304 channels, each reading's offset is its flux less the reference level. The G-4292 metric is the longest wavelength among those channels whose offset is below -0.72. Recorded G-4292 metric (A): 4303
